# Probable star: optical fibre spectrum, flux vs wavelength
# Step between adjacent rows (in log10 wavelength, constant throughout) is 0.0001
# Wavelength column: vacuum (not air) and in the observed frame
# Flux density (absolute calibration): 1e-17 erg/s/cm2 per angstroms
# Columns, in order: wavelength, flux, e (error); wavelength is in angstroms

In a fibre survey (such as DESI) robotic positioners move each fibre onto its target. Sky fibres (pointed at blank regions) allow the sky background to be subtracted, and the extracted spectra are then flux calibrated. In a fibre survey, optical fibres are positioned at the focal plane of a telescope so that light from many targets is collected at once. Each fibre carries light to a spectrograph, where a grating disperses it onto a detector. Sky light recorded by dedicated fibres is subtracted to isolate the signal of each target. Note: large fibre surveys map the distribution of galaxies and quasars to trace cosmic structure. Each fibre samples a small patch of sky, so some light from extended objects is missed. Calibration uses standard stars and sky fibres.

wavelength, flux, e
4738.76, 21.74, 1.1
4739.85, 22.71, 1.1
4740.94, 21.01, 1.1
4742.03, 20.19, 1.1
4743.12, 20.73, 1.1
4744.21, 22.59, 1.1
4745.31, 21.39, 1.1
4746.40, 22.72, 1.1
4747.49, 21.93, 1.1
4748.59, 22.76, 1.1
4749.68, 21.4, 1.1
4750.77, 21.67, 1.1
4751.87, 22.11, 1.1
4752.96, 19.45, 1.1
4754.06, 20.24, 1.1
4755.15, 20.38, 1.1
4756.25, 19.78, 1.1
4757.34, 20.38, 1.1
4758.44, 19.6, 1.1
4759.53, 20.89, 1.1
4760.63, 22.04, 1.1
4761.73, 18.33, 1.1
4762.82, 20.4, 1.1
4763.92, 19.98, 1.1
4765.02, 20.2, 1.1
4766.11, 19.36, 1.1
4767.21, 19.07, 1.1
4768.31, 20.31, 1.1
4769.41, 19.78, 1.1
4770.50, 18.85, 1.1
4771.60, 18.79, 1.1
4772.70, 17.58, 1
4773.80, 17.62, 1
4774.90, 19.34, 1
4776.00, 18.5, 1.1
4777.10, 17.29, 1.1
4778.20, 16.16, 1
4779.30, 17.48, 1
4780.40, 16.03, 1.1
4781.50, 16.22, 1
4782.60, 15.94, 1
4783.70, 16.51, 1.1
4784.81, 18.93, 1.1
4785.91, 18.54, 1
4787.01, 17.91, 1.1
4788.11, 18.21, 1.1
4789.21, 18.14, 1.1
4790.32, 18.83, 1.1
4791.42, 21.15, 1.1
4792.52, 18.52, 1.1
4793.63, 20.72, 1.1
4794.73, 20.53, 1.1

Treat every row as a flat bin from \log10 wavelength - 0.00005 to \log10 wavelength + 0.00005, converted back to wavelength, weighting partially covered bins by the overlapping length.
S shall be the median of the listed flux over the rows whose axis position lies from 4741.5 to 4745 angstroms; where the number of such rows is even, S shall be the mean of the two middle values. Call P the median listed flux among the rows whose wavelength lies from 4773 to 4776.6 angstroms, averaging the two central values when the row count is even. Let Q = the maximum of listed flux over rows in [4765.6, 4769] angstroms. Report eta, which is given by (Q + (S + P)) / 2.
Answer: 29.8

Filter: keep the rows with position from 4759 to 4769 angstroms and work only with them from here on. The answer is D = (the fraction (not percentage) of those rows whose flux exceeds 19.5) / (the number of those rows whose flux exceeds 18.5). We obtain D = 0.08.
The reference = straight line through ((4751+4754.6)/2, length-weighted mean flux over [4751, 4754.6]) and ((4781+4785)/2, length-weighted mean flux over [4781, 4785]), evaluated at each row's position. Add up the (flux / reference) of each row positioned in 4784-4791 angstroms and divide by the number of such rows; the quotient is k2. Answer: 1.14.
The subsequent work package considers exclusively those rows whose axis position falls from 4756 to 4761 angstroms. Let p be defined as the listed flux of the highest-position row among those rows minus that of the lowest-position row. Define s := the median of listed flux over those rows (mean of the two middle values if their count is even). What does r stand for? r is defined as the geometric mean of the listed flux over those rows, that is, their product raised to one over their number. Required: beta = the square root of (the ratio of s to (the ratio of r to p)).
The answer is 1.5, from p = 2.3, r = 21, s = 20.4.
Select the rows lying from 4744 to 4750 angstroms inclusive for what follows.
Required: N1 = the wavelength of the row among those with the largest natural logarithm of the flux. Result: 4748.59 angstroms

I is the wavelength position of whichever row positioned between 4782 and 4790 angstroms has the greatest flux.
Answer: 4784.81 angstroms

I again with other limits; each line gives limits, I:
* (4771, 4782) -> 4774.90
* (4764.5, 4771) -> 4768.31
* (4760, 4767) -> 4760.63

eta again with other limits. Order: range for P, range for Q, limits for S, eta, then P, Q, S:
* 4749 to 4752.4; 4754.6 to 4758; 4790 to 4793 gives 30.4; 21.7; 20.38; 18.8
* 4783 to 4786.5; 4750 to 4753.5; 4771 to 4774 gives 29.1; 18.5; 22.11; 17.6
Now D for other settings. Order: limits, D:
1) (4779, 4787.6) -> 0.00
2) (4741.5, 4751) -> 0.11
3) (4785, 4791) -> 0.00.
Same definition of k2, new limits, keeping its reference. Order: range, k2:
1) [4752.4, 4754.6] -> 0.97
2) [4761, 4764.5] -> 1.01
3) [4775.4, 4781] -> 0.99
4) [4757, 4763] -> 1.03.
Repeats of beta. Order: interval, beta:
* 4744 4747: 0.4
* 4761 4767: 1.0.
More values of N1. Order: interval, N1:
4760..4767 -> 4760.63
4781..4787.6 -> 4784.81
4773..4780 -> 4774.90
